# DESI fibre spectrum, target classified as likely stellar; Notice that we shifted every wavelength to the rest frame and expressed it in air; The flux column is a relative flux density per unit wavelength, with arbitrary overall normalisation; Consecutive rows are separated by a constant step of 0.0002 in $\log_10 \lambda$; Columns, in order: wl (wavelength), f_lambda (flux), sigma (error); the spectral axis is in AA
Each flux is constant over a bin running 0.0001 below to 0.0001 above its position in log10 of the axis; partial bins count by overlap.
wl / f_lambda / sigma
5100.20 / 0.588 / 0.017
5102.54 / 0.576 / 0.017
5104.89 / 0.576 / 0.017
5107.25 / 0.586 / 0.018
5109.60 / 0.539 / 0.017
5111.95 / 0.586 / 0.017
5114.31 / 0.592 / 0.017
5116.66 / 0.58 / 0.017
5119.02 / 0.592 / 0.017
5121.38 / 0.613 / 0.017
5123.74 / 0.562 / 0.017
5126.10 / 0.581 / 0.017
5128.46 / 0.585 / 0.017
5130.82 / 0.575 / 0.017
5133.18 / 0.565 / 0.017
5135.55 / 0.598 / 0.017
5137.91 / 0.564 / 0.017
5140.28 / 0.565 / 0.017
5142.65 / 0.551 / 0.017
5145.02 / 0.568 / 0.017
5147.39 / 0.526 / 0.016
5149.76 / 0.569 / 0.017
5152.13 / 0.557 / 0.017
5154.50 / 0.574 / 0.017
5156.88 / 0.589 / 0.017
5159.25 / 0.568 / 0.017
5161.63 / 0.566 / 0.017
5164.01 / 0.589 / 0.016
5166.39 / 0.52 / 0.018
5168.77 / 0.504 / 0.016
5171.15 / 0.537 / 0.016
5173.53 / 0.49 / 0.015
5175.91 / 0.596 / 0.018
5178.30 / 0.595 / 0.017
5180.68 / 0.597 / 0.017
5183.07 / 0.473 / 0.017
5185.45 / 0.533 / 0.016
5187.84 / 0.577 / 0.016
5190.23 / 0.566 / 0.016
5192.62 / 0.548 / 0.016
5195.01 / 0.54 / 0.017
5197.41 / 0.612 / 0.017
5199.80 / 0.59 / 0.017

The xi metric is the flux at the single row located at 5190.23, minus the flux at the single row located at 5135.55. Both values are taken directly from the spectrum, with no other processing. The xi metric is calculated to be -0.032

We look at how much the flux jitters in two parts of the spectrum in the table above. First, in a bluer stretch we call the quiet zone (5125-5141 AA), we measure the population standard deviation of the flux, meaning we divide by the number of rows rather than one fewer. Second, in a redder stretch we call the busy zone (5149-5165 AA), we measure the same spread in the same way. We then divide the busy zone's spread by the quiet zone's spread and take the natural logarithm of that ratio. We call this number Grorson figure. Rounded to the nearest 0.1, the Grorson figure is -0.1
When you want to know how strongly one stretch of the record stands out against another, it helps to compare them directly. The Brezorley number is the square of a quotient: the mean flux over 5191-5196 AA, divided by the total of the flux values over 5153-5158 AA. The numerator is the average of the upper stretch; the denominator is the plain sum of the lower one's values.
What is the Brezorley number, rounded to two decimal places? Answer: 0.22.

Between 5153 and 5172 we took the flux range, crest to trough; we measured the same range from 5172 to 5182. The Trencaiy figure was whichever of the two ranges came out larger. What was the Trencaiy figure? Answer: 0.11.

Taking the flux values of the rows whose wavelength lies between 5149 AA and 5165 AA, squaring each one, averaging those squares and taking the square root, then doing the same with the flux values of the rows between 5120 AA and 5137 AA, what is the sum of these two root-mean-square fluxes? 1.16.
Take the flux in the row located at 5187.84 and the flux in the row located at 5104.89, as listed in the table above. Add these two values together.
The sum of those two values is 1.15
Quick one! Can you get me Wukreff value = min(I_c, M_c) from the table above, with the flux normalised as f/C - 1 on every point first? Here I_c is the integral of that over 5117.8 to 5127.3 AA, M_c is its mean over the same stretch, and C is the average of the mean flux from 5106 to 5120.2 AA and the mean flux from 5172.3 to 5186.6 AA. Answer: 0.042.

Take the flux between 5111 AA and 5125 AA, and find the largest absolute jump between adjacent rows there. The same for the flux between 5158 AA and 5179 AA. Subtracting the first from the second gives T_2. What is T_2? 0.055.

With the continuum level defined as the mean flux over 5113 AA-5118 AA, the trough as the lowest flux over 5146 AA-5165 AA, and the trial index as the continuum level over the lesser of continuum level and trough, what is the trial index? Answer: 1.11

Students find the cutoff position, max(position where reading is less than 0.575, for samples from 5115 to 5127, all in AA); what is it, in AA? 5123.74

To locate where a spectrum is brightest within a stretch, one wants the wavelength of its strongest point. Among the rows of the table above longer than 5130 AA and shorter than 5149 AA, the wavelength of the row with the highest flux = 5135.55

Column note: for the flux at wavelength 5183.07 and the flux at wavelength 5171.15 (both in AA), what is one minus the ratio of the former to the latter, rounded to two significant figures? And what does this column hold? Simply 0.12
